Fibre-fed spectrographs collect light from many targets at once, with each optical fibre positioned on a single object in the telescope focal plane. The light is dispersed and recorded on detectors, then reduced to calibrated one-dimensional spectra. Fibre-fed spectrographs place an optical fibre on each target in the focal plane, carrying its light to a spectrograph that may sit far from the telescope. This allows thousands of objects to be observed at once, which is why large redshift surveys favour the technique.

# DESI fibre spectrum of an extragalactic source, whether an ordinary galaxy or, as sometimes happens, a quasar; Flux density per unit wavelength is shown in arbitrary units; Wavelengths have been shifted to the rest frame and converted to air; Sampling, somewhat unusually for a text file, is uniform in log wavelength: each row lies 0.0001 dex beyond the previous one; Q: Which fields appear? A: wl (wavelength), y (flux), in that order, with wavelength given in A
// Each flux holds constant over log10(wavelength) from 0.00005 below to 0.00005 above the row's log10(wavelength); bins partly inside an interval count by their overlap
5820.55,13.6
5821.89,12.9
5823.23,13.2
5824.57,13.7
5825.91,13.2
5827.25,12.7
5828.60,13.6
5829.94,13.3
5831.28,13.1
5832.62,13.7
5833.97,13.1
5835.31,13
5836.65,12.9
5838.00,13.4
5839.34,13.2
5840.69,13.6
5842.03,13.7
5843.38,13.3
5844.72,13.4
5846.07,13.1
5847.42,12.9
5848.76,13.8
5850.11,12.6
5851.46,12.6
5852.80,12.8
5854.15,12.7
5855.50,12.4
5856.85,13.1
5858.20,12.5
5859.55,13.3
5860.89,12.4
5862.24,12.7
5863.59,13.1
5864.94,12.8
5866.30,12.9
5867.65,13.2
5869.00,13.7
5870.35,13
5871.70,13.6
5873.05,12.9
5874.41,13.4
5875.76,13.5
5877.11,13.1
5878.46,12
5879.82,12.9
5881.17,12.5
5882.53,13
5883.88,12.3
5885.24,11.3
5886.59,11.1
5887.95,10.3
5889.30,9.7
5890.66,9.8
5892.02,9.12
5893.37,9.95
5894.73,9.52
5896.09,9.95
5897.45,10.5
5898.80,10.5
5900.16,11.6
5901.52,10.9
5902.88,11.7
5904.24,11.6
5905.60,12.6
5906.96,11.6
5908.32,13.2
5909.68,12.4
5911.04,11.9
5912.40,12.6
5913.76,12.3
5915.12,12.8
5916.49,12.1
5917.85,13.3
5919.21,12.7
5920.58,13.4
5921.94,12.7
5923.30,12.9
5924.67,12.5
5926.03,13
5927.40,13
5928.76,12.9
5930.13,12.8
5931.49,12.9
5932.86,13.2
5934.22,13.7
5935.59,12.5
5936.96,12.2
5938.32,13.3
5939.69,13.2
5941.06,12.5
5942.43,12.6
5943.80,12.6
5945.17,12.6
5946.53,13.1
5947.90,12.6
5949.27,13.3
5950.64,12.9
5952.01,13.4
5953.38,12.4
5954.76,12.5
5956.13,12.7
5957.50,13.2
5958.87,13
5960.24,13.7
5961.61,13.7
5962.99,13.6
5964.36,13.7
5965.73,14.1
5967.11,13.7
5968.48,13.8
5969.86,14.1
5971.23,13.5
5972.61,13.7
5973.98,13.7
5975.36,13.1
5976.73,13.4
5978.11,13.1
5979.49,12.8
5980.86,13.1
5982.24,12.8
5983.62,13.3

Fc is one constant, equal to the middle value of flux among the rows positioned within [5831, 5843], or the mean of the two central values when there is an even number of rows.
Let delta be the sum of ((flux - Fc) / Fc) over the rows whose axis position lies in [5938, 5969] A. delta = -0.1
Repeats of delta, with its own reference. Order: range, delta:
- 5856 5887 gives -0.7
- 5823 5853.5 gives 0.0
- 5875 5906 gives -3.3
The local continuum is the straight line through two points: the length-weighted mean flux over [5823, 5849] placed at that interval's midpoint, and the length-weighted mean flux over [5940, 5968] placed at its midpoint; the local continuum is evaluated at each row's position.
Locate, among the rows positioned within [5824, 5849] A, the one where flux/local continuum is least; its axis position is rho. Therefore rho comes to 5827.25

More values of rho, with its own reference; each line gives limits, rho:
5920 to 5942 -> 5936.96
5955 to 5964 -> 5956.13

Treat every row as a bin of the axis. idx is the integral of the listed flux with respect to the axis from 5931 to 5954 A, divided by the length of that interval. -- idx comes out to 12.9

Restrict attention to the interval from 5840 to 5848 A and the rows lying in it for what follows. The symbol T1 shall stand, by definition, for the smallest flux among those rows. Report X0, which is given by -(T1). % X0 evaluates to -12.9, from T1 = 12.9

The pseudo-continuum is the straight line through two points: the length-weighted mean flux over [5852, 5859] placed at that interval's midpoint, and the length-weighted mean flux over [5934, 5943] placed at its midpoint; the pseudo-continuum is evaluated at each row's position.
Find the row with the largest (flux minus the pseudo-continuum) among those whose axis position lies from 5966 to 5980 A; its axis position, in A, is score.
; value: 5969.86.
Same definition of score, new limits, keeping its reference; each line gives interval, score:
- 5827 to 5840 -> 5832.62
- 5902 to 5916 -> 5908.32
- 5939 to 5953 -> 5952.01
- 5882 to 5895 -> 5882.53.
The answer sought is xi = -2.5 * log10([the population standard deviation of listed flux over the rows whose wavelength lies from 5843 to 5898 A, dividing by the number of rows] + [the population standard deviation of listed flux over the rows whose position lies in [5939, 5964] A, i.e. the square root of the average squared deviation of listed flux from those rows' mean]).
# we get -0.60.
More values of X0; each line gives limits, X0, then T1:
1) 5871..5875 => -12.9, 12.9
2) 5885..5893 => -9.1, 9.12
